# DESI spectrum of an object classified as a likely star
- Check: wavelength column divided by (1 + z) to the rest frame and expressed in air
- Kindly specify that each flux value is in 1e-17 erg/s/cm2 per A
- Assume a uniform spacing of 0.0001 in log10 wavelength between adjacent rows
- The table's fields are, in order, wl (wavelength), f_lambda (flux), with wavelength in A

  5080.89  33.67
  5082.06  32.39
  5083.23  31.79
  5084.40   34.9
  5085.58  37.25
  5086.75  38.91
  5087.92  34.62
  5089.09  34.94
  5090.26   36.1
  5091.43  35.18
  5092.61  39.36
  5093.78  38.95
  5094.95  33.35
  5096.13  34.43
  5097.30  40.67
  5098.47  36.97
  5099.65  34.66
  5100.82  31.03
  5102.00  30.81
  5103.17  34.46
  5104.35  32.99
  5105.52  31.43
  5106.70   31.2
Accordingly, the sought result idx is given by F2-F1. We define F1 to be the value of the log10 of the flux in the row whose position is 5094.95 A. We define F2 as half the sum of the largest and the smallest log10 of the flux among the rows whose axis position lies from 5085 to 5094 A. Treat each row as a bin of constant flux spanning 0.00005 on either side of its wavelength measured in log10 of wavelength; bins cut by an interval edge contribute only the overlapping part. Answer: 0.044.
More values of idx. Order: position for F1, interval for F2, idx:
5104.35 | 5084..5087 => 0.048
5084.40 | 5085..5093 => 0.024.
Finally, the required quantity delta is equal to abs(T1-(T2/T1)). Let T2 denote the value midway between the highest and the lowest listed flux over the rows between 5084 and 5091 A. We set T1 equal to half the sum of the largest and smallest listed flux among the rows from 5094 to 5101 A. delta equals 34.8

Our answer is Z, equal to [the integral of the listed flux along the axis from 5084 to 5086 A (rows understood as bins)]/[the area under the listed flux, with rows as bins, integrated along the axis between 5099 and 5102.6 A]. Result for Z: 0.6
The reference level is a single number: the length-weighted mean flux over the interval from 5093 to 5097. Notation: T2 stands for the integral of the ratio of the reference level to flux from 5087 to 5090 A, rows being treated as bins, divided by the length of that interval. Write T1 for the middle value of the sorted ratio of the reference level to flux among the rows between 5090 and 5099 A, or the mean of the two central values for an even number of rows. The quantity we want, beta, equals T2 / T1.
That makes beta 1.035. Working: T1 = 0.990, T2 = 1.02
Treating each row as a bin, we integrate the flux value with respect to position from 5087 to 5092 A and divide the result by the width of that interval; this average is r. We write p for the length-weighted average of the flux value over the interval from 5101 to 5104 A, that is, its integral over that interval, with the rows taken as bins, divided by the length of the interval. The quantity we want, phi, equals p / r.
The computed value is 0.91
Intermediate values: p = 32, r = 35.5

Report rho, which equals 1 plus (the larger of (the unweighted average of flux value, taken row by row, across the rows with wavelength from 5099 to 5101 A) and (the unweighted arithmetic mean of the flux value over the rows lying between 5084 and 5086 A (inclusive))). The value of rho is 37.1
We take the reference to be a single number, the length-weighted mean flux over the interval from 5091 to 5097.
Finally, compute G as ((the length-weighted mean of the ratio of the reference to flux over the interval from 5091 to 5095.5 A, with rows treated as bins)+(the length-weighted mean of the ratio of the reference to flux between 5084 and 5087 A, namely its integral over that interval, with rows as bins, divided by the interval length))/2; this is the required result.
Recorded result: 0.99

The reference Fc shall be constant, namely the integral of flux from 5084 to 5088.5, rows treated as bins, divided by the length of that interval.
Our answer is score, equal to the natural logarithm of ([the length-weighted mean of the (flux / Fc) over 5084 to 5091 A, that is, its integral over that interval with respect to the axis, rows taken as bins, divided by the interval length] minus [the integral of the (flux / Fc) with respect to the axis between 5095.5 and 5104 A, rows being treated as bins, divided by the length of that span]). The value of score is -3.20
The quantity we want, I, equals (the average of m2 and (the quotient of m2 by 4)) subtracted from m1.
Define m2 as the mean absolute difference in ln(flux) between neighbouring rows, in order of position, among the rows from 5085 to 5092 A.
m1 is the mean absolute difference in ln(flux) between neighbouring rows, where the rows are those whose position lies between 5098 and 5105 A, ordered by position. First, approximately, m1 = 0.0676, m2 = 0.046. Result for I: 0.04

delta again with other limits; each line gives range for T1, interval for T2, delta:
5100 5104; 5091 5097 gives 31.5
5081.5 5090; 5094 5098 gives 34.3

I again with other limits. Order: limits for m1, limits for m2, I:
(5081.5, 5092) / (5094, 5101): -0.01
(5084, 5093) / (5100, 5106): 0.02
